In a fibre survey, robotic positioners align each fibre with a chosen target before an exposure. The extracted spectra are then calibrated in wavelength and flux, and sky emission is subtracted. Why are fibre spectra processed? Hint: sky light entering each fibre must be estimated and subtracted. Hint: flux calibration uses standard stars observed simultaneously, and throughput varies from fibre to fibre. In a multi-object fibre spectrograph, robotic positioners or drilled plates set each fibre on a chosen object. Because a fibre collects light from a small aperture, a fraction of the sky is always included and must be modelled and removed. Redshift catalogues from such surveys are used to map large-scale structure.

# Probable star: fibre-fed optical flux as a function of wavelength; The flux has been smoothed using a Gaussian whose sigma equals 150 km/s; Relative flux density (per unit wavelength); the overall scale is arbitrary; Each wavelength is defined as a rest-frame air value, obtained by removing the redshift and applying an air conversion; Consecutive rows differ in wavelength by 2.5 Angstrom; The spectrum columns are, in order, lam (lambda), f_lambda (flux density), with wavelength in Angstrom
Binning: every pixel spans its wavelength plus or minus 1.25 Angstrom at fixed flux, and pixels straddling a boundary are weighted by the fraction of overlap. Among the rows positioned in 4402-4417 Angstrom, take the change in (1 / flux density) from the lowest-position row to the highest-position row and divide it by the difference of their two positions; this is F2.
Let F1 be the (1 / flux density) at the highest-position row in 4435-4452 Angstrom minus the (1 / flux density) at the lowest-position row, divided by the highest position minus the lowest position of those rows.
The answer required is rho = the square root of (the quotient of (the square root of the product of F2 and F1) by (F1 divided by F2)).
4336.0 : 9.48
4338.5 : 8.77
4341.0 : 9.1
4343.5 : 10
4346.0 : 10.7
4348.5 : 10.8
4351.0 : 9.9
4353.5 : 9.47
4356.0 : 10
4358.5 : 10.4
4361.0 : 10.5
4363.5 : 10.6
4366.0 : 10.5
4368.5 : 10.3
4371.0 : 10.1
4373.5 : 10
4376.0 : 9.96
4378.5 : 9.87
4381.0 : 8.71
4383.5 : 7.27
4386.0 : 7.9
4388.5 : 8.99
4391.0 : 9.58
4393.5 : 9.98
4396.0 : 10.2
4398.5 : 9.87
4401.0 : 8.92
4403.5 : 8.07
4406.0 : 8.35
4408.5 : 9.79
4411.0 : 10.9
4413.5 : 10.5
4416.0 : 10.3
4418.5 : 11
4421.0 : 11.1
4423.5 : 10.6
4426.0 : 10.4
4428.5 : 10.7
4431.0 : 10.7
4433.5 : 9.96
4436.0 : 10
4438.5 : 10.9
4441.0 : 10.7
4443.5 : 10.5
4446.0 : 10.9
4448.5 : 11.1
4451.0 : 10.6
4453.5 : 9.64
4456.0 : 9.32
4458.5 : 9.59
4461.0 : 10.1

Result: 0.0715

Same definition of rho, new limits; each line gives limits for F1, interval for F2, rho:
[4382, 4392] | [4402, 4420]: 0.0394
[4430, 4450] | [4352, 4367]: 0.0415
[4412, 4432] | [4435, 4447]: 0.0485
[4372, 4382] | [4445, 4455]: 0.0379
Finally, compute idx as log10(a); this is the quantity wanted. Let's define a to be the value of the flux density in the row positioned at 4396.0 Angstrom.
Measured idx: 1.009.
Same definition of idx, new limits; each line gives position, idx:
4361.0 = 1.021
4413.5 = 1.021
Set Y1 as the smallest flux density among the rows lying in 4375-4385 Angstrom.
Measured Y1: 7.27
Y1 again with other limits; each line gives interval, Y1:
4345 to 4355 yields 9.47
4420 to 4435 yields 9.96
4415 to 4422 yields 10.3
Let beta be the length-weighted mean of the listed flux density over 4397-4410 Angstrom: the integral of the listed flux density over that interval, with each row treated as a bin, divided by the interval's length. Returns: 9.1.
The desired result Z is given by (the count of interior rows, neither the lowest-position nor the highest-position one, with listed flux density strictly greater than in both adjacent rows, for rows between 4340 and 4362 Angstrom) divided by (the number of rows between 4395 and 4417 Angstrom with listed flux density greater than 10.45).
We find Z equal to 0.50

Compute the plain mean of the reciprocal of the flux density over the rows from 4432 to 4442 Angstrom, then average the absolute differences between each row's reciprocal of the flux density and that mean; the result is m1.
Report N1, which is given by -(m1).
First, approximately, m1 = 0.004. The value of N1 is -0.0038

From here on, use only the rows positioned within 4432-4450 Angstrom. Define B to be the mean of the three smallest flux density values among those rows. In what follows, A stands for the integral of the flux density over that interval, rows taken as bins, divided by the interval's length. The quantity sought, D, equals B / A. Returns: 0.96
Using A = 10.6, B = 10.2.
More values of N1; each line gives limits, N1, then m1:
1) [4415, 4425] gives -0.0026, 0.003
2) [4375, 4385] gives -0.0127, 0.013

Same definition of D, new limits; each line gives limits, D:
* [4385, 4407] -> 0.89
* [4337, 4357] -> 0.93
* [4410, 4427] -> 0.97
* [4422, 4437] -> 0.97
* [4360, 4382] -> 0.94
